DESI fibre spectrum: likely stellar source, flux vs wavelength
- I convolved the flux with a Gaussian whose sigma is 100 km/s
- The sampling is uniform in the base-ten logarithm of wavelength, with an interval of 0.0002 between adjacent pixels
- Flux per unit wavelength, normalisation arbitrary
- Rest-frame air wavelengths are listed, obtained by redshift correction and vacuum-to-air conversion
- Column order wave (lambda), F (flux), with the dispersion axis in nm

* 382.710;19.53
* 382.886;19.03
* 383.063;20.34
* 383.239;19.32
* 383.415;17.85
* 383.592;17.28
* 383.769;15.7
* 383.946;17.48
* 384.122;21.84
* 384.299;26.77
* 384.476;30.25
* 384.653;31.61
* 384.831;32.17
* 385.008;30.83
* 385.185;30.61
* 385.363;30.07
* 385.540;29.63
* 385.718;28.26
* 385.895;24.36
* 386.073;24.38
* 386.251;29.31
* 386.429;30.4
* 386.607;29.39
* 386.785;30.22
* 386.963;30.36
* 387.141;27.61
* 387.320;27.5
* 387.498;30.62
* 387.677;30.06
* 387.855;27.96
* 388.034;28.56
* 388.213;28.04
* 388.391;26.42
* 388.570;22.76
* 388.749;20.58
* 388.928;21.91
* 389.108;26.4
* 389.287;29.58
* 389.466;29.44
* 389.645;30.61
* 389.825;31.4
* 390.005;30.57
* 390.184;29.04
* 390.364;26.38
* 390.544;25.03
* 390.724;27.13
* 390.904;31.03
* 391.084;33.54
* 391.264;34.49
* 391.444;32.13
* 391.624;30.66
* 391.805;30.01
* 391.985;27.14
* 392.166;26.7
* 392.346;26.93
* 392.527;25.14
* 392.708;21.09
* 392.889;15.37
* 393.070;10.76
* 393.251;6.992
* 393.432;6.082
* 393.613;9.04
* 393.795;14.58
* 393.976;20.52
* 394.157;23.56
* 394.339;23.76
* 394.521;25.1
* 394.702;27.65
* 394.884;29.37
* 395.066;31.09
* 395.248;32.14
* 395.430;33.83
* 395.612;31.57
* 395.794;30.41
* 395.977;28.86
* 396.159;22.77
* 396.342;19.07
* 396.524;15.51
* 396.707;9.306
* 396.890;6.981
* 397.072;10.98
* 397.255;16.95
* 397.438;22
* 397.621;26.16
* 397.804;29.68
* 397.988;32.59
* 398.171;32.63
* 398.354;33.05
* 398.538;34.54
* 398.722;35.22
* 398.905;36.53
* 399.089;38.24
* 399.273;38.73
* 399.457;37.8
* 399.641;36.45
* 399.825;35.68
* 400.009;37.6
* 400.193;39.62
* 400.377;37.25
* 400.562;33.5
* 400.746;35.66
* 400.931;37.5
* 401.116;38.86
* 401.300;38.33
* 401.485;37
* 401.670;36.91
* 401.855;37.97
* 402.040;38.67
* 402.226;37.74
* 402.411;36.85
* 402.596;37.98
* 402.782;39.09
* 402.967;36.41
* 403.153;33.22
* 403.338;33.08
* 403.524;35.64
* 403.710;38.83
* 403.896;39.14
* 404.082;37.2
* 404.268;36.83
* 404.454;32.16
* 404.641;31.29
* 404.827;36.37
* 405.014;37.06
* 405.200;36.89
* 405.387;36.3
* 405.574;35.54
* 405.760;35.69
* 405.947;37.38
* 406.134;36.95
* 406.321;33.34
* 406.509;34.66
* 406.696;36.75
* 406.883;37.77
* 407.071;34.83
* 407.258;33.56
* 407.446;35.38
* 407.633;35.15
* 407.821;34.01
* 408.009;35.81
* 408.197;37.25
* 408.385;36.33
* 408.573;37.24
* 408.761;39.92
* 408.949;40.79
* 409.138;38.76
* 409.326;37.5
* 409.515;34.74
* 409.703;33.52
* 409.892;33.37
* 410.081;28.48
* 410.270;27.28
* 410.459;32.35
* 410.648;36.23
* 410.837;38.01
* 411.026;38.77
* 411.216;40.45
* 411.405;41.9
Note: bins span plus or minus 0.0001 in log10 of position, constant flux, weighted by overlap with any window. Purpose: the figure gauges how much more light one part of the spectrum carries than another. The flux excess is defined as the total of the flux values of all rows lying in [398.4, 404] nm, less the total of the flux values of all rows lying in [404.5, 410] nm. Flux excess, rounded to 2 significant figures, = 66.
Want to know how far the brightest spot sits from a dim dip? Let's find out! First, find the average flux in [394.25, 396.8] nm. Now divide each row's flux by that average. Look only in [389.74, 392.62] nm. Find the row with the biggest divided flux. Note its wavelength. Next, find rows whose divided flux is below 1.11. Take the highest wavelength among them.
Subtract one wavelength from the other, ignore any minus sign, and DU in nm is 1.26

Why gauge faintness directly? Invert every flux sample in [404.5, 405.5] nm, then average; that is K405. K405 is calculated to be 0.028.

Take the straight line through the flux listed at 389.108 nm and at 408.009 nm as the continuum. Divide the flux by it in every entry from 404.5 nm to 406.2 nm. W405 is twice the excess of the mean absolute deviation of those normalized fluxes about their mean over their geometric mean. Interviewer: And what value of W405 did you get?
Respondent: -2.01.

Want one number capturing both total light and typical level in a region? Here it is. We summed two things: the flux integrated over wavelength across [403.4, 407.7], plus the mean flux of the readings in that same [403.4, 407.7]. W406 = 190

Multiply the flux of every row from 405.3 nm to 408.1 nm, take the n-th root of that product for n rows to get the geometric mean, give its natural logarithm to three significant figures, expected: 3.57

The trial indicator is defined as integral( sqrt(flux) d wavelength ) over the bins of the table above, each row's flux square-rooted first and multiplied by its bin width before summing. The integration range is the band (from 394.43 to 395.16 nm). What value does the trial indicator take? 4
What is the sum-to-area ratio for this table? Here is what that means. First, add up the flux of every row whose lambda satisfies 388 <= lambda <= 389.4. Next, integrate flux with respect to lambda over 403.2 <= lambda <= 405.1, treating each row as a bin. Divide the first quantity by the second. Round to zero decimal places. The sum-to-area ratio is 3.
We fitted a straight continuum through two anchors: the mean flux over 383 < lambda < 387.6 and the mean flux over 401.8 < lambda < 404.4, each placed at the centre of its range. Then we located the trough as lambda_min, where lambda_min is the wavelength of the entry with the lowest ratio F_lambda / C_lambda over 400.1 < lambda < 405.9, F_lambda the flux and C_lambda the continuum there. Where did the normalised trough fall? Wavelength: 404.641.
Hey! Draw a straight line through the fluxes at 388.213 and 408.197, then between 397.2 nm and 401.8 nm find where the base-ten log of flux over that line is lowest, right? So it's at 397.255 nm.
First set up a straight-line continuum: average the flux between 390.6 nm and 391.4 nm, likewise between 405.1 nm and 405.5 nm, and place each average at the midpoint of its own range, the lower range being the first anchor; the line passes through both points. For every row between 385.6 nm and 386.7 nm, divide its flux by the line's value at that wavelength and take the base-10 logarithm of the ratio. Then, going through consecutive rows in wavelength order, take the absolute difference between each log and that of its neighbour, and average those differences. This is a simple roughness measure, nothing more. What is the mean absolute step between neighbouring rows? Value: 0.035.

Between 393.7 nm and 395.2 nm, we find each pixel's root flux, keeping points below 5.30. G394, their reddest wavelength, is 394.702 nm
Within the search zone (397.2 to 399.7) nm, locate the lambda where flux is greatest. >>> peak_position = 399.273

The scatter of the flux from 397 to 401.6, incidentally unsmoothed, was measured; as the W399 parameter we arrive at 7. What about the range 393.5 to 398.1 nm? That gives 8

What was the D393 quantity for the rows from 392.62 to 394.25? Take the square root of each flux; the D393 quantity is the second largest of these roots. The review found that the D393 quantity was 4.6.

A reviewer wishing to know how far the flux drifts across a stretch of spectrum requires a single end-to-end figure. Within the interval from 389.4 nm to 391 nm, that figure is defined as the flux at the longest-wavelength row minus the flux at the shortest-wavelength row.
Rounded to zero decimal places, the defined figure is 2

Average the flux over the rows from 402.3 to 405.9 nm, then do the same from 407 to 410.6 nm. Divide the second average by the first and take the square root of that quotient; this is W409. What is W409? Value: 0.99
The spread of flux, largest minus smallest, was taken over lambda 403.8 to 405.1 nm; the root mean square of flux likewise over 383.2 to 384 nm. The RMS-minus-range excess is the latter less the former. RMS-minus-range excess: 9.7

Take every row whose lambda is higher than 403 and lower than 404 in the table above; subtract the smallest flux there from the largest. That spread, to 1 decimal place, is 6.1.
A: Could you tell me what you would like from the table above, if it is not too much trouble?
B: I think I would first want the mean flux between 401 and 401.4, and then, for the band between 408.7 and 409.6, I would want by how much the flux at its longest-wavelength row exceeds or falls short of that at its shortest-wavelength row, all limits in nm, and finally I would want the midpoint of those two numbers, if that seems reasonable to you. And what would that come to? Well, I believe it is 16.7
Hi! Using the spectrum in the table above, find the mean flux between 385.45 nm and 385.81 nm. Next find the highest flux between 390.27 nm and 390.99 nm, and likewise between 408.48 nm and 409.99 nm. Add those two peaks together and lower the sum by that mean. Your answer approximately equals 43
